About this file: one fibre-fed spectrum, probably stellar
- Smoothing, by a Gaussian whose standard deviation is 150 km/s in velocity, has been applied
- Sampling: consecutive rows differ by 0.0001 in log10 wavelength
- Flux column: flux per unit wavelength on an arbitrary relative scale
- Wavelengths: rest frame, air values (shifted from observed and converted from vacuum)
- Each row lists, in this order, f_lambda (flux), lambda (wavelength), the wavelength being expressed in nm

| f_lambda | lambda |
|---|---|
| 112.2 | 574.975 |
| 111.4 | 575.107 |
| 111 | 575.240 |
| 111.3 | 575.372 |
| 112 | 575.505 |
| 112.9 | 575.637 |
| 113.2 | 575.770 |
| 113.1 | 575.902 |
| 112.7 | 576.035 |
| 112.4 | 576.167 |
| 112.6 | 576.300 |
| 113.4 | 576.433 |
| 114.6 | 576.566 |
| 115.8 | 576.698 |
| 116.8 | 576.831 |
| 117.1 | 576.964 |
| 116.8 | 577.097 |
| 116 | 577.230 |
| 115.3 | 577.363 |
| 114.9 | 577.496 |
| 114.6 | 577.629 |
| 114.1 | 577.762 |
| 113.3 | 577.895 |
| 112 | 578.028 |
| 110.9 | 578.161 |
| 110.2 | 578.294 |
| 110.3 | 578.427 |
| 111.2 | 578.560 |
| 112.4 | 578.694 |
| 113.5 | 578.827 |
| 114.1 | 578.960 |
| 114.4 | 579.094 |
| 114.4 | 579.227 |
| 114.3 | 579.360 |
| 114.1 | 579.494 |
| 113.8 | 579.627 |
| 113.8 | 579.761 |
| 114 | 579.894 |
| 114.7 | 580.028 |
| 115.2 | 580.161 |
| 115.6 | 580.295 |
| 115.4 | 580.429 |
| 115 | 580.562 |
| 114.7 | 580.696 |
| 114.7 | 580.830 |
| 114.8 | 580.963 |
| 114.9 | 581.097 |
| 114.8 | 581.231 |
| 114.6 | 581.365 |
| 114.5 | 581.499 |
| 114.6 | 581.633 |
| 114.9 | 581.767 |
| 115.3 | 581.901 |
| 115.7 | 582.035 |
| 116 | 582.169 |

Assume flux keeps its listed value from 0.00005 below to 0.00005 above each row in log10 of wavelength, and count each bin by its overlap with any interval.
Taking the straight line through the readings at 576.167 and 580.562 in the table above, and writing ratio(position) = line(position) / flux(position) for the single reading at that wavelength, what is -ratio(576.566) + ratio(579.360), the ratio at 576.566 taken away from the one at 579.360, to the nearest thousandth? 0.017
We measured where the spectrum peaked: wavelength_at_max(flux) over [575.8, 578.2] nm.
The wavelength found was 576.964 nm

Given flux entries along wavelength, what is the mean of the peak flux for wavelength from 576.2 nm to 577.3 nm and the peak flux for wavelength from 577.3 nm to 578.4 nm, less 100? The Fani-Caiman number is 16.2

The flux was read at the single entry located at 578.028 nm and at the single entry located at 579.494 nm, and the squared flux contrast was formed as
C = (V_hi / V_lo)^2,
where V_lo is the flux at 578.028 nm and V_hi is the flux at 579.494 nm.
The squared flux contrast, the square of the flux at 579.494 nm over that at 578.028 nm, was 1.038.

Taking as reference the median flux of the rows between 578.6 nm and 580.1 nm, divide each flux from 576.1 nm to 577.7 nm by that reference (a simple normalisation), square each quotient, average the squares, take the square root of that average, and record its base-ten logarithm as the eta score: 0.004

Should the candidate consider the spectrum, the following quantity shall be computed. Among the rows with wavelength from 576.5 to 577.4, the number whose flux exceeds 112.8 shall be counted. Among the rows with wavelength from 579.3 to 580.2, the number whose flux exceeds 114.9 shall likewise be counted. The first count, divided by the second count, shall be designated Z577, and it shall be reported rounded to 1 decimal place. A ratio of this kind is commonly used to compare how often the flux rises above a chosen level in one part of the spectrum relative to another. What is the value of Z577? 7.0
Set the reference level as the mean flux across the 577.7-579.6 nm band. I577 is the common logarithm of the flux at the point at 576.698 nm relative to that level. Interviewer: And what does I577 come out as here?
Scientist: 0.011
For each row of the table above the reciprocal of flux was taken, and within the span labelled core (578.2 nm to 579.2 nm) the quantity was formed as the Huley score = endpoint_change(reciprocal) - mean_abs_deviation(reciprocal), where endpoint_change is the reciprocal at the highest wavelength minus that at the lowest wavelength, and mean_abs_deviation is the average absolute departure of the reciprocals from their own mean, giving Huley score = -0.0005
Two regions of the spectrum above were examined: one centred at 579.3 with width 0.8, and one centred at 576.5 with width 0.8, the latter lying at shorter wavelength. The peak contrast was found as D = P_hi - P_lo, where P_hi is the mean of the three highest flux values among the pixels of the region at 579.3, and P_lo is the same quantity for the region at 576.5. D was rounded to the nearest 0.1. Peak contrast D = -1.4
